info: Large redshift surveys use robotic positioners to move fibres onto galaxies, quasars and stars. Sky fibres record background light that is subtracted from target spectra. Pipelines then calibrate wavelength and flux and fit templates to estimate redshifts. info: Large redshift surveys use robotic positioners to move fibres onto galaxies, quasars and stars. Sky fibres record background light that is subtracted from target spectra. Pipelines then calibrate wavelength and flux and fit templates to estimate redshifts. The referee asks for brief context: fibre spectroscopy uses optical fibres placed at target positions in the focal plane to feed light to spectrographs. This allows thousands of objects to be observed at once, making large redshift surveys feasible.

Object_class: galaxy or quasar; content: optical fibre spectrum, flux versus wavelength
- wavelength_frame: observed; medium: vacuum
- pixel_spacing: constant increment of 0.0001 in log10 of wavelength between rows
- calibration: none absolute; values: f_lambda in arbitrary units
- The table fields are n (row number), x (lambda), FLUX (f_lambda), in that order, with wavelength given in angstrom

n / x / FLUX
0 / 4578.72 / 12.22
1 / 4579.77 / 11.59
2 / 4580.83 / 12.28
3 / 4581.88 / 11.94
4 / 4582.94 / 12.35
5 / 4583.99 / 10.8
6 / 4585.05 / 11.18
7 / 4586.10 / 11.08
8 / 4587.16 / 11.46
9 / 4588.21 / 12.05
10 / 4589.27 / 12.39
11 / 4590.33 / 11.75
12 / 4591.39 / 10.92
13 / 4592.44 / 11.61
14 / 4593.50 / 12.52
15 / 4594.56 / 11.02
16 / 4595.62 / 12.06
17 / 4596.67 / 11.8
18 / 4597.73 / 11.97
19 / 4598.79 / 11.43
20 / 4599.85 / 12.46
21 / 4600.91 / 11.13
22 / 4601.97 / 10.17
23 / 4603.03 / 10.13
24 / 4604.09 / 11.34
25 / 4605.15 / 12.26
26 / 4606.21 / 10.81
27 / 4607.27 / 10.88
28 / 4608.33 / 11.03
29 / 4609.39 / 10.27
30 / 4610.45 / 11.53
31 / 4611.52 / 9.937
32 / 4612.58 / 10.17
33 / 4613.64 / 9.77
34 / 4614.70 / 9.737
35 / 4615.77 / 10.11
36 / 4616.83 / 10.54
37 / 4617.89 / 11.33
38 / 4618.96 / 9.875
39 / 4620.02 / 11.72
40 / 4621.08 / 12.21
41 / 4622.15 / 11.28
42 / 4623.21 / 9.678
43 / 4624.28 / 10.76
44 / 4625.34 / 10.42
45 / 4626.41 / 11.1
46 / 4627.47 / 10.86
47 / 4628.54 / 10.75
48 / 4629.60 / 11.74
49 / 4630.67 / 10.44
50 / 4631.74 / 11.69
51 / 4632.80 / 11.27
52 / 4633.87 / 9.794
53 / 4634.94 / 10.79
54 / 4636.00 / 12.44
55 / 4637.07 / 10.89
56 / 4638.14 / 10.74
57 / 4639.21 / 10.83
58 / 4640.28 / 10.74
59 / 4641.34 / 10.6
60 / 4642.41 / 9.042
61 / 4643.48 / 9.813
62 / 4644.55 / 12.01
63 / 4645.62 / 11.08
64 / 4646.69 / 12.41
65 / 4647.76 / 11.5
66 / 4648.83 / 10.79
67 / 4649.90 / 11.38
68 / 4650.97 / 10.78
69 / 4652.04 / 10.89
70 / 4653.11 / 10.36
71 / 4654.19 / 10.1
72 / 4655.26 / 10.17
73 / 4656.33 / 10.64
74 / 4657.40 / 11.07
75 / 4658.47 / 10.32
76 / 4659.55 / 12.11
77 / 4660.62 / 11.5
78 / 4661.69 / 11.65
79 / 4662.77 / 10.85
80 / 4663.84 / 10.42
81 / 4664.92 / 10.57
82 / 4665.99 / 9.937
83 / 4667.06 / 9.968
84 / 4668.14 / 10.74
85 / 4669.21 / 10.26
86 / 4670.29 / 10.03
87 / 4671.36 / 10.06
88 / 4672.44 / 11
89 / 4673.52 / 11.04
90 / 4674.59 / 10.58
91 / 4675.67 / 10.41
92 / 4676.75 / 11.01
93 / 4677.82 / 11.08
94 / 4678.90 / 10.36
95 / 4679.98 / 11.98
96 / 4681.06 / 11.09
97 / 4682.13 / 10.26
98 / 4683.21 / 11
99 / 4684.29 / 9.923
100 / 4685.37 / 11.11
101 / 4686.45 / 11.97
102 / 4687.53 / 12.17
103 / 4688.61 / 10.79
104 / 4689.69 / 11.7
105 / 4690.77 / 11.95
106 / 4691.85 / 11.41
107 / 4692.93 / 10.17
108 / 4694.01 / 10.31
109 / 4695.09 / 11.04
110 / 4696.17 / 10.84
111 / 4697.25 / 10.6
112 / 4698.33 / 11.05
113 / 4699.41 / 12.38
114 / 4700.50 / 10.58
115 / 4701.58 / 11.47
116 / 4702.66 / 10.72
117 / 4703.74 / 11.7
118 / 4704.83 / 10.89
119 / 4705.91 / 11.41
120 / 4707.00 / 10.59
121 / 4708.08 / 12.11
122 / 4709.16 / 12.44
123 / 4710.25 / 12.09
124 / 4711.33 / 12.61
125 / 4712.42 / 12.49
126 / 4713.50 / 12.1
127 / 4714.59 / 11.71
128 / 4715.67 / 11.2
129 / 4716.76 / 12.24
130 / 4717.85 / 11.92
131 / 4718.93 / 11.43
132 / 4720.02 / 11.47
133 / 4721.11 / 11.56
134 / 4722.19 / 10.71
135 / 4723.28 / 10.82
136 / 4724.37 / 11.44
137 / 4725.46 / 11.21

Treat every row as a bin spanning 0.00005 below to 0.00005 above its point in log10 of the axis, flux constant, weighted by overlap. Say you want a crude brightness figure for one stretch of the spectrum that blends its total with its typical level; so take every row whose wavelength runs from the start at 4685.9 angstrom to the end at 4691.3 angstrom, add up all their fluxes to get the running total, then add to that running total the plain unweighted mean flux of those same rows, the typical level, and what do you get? 70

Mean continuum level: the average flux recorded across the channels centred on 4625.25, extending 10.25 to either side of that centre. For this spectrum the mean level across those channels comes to 10.9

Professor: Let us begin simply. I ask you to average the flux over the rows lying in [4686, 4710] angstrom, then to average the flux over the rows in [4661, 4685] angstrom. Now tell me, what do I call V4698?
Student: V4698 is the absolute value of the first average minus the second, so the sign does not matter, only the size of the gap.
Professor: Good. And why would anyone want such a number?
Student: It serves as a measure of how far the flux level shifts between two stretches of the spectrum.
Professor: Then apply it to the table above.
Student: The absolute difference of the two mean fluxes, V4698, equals 0.64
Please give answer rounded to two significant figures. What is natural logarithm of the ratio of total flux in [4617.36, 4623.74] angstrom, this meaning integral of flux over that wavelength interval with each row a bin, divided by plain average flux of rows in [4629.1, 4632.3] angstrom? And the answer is 1.8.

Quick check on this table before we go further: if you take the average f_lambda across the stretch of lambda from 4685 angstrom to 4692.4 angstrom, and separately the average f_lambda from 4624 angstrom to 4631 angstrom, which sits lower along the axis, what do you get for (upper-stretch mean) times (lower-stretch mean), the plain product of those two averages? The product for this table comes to 126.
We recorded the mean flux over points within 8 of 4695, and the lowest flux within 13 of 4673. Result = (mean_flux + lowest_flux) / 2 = 10.5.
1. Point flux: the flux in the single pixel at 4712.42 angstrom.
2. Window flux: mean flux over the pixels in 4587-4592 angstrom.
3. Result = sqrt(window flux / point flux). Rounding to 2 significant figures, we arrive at 0.97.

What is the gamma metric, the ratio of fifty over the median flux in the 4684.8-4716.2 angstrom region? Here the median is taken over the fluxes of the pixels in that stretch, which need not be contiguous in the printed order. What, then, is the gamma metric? 4.38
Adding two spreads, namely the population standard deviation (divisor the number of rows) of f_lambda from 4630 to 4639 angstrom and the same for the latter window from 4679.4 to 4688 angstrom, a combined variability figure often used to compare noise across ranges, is 1.52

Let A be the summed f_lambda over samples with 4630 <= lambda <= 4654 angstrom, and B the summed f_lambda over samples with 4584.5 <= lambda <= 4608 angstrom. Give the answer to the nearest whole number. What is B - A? 12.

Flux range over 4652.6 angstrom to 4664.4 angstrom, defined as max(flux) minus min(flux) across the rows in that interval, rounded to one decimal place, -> 2.0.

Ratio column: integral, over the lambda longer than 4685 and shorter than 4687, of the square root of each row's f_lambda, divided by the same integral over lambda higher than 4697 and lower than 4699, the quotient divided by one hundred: 0.0103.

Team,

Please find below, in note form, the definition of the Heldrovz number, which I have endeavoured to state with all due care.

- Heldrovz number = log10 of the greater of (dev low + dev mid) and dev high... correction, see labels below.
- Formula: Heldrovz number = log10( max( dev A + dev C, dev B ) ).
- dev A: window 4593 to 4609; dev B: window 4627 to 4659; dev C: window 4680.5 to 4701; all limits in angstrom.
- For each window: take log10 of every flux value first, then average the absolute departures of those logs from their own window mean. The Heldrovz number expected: -1.34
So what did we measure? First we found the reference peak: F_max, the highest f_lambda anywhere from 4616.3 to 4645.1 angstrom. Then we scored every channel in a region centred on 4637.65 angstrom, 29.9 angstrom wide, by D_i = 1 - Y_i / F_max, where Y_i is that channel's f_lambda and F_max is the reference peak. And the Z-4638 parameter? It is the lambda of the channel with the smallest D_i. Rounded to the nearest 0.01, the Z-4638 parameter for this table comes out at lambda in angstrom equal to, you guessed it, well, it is 4636.00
